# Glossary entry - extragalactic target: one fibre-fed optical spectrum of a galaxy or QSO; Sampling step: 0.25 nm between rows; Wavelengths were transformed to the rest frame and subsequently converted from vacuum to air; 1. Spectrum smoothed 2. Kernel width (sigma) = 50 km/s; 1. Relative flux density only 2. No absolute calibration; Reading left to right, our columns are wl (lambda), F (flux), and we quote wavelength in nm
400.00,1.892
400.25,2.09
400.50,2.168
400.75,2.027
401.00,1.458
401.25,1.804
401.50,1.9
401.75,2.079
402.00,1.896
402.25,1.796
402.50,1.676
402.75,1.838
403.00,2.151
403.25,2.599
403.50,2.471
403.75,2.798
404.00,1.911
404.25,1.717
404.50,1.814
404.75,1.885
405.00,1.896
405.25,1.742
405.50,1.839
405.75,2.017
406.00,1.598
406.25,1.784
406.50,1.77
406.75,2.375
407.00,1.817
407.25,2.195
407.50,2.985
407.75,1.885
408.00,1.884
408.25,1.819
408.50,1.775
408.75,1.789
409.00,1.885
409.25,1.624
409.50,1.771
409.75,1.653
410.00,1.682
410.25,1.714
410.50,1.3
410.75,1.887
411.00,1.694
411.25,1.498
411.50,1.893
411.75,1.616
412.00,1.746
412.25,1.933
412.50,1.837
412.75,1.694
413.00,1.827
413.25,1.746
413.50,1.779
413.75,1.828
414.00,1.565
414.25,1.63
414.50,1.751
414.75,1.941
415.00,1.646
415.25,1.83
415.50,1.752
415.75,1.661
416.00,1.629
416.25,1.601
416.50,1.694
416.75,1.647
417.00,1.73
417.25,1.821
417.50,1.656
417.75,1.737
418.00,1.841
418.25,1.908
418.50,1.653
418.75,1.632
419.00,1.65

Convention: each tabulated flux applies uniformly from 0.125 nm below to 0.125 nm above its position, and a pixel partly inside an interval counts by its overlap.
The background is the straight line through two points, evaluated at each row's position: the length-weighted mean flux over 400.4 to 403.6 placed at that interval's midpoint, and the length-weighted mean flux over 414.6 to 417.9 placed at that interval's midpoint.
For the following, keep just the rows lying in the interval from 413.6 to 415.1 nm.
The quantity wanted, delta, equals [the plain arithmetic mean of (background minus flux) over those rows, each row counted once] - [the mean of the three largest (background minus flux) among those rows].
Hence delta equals -0.11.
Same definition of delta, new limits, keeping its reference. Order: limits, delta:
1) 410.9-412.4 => -0.13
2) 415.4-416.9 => -0.04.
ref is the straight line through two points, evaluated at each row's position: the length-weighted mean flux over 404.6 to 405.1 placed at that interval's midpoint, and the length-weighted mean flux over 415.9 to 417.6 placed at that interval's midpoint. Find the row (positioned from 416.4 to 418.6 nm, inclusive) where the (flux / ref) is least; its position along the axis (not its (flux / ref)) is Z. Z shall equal 416.75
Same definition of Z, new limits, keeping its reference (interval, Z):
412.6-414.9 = 414.00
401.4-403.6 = 402.50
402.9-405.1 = 404.25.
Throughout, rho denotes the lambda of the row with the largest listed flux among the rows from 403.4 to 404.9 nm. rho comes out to 403.75 nm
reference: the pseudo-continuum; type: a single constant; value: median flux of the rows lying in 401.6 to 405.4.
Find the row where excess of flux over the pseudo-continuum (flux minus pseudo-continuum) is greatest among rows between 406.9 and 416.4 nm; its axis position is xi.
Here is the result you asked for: 407.50 nm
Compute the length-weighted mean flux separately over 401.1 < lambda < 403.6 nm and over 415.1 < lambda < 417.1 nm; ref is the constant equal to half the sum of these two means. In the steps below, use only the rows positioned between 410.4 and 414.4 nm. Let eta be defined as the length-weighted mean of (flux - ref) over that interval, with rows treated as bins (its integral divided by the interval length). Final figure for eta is -0.1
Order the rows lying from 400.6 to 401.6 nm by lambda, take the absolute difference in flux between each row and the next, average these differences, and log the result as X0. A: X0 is 0.34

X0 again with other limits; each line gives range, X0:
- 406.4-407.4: 0.51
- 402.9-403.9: 0.30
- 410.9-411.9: 0.29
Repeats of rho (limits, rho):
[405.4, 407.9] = 407.50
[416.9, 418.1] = 418.00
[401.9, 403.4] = 403.25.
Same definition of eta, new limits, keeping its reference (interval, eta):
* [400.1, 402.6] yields 0.0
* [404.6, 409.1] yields 0.1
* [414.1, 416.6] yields -0.1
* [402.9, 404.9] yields 0.3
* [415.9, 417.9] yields -0.2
